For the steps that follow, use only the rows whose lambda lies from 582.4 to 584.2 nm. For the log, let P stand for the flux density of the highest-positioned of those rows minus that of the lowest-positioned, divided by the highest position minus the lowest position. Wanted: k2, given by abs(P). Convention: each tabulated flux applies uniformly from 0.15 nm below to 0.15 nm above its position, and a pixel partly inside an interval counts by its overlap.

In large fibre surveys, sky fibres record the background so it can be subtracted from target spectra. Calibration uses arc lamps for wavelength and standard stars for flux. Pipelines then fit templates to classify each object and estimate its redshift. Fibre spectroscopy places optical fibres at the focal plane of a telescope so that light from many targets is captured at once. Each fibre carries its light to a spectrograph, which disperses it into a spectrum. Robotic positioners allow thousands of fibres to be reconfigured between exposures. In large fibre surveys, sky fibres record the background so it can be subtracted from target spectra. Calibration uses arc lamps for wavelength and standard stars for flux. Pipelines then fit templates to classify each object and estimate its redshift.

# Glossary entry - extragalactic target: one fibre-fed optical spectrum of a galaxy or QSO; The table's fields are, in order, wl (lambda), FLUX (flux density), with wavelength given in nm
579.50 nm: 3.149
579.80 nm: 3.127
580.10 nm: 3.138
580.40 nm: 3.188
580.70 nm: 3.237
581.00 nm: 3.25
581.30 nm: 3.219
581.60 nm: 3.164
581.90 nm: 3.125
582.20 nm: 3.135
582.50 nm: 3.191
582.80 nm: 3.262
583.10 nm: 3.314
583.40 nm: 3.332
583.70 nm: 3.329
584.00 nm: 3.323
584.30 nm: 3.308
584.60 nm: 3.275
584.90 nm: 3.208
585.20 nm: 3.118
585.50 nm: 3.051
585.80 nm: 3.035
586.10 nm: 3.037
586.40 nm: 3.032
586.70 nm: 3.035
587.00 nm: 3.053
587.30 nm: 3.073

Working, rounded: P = 0.09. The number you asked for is 0.088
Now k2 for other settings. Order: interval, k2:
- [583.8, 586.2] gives 0.136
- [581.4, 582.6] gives 0.030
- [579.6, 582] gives 0.001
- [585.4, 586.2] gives 0.023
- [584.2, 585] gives 0.167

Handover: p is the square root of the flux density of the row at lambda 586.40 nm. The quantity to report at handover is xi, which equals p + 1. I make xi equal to 2.74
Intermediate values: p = 1.74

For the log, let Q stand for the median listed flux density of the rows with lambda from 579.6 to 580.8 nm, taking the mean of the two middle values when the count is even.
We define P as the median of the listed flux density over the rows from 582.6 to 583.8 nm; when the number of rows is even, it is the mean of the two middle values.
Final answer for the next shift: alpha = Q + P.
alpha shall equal 6.48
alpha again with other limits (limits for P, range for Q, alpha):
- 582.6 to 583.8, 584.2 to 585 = 6.60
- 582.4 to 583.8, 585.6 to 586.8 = 6.35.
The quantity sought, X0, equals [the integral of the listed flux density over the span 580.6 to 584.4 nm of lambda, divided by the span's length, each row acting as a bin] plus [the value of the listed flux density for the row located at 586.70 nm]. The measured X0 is 6.28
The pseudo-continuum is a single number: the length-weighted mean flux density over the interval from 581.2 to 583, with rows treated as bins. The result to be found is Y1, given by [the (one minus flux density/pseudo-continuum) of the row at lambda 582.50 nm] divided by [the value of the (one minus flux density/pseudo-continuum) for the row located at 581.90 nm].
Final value -0.1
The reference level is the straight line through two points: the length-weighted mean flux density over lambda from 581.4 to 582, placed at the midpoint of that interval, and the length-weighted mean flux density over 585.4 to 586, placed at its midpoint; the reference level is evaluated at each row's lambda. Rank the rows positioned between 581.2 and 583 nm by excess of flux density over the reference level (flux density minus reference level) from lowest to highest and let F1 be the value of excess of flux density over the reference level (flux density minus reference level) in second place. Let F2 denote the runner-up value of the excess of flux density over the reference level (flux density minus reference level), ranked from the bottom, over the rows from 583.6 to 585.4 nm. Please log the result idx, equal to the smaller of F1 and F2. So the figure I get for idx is -0.004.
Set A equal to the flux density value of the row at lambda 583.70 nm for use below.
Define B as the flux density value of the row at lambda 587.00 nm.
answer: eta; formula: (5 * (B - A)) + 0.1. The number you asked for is -1.28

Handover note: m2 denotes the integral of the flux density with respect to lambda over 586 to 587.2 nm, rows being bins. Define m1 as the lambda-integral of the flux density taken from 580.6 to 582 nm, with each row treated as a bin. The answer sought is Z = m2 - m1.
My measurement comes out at -0.8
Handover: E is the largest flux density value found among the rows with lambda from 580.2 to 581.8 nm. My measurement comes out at 3.25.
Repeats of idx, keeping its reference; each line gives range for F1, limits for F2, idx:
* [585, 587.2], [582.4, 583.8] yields 0.004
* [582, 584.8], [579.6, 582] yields -0.059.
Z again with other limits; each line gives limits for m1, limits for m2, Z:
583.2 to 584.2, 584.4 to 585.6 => 0.5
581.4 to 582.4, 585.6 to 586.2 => -1.3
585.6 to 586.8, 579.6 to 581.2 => 1.5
